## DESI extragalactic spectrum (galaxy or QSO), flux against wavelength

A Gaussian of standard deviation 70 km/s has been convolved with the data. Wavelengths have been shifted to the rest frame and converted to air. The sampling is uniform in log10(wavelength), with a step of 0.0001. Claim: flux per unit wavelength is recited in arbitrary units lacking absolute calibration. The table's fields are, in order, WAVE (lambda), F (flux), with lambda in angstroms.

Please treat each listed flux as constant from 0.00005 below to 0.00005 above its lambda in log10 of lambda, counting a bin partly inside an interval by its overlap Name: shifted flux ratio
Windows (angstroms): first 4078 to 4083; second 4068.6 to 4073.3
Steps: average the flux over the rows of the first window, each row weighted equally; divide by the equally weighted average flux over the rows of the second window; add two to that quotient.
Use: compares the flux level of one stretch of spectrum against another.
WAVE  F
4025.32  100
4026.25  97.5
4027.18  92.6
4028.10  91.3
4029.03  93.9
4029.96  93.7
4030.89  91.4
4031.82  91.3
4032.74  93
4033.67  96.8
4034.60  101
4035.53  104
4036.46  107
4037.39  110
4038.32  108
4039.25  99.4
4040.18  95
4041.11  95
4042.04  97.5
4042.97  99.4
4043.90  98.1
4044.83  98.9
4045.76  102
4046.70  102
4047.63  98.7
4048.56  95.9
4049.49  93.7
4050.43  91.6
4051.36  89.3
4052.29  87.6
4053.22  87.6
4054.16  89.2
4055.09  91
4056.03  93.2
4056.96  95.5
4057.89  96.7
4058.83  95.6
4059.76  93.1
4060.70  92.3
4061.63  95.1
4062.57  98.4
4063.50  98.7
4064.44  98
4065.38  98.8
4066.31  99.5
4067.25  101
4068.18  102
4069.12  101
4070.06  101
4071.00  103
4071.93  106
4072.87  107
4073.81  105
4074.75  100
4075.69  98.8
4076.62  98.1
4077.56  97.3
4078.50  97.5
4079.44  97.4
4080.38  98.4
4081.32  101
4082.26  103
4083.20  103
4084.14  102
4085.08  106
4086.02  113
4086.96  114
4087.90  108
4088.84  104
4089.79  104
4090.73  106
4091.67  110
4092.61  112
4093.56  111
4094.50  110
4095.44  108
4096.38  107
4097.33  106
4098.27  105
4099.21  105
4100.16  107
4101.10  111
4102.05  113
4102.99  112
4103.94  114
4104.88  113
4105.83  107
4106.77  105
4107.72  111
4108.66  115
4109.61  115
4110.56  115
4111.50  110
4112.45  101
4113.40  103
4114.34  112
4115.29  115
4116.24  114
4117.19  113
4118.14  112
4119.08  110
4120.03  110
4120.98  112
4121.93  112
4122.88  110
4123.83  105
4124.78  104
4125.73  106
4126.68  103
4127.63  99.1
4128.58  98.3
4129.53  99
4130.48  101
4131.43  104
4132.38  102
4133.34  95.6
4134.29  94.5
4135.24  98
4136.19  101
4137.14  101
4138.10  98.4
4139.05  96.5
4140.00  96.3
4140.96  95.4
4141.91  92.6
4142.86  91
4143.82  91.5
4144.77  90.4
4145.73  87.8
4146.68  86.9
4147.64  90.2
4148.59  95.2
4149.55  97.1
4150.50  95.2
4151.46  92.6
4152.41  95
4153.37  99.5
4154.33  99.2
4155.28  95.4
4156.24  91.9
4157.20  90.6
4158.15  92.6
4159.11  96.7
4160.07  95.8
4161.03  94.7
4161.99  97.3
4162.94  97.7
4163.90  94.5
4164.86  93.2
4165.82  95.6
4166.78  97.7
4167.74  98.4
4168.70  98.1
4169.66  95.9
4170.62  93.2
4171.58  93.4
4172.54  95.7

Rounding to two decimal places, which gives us 2.96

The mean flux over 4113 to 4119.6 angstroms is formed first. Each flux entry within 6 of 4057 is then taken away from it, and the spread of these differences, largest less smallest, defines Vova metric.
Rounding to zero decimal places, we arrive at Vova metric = 11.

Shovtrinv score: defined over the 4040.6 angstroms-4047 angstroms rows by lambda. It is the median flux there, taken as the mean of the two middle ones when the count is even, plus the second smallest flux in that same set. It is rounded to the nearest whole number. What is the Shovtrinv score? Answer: 196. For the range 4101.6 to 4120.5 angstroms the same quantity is 215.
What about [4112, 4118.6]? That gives 215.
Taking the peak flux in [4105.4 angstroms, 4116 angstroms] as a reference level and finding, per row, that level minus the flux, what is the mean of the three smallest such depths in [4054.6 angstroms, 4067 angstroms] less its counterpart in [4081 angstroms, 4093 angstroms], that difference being 14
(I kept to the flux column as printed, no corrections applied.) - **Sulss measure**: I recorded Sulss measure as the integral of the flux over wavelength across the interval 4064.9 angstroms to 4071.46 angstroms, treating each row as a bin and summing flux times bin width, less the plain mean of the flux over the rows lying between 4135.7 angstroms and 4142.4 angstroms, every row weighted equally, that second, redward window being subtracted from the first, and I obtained 564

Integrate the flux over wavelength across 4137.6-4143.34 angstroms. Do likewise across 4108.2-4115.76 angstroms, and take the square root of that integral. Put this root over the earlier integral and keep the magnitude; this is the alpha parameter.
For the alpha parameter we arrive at 0.05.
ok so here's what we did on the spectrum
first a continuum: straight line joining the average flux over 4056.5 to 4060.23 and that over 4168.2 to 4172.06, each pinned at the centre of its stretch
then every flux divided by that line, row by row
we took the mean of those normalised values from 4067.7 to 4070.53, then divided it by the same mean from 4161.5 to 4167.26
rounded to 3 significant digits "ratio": 1.05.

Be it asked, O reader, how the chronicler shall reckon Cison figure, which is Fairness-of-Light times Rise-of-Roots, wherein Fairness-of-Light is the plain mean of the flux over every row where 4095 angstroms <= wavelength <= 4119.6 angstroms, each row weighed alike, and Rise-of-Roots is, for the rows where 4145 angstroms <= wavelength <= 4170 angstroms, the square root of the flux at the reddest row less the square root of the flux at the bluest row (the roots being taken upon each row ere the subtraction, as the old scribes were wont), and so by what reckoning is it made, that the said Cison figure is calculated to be 46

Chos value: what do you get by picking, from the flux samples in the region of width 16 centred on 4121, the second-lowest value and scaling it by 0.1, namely 9.9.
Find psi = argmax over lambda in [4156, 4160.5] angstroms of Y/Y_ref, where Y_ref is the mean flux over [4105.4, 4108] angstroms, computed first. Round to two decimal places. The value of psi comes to 4159.11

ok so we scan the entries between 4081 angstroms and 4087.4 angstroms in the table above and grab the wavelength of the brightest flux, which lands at 4086.96 angstroms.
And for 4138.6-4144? 4139.05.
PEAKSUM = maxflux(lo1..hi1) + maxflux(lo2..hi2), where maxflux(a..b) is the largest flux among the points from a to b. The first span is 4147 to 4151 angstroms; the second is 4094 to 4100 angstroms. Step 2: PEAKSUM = 207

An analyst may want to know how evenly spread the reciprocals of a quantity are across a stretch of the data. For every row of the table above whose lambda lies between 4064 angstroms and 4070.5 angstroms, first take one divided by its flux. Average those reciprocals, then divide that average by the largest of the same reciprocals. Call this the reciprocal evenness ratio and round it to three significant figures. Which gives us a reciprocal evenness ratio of 0.978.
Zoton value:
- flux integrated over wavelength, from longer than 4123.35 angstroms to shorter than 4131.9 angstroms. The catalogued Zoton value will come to 874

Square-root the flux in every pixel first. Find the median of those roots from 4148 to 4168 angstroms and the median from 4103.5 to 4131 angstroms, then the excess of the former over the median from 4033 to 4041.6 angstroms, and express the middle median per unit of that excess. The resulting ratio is -37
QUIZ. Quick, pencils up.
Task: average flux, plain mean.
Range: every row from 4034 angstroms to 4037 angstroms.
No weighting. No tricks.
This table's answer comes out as 104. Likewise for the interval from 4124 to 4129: 102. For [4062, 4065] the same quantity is 98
